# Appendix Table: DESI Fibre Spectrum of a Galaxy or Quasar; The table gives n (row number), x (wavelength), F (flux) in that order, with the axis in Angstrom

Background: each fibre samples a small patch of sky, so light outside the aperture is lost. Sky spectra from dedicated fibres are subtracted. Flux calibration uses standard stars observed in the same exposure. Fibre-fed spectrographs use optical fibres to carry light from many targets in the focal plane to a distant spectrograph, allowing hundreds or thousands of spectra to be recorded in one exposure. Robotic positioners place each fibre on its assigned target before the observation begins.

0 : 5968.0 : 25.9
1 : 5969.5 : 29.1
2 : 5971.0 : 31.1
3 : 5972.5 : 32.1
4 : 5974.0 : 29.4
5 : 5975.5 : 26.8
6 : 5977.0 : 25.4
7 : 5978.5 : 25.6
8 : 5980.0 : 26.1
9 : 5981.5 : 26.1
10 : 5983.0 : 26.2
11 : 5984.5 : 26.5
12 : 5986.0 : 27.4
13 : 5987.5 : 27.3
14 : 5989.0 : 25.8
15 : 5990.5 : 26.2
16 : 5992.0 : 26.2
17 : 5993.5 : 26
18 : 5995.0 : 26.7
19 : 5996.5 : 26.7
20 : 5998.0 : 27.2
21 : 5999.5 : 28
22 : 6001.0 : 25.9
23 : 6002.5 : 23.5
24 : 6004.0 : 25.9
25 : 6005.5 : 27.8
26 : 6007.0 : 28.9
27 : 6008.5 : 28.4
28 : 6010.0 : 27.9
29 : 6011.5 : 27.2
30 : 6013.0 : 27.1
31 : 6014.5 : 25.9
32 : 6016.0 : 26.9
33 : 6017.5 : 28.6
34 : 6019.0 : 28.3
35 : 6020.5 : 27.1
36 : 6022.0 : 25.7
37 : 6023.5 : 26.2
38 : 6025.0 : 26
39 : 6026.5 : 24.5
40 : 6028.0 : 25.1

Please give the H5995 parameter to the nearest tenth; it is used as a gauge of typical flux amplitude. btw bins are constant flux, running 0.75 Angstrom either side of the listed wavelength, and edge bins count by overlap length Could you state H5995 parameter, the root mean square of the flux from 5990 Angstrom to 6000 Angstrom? 26.7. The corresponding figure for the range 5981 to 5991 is 26.5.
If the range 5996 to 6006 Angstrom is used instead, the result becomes 26.5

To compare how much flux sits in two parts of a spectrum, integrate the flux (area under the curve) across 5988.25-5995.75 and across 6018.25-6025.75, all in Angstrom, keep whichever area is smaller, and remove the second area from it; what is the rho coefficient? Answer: -3.6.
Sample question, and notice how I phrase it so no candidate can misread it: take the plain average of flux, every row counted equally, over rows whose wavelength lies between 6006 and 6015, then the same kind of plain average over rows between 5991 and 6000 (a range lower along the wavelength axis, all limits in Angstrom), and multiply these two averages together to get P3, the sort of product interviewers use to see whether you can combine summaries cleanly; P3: 739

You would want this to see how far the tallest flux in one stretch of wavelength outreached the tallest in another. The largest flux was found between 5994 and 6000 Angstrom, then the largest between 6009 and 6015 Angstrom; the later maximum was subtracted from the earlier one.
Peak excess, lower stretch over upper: 0.1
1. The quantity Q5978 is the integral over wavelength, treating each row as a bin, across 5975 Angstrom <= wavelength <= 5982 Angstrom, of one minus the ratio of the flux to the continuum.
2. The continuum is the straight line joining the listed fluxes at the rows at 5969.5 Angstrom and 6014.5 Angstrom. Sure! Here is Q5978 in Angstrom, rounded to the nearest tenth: 0.6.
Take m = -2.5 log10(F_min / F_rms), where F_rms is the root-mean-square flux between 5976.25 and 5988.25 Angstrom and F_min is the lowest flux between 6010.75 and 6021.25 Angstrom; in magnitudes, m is 0.018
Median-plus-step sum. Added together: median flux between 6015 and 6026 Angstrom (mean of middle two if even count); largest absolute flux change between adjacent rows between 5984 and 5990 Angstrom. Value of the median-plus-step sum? 28.4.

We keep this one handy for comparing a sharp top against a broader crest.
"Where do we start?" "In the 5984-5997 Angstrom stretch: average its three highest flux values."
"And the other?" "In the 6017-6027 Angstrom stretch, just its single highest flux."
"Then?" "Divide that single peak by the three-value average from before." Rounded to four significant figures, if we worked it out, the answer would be 1.054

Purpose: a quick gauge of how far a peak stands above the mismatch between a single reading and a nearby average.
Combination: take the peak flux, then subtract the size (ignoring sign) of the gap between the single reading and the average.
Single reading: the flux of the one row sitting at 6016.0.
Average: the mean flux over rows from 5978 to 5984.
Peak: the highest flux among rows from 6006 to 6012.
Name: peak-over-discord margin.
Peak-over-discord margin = 28.0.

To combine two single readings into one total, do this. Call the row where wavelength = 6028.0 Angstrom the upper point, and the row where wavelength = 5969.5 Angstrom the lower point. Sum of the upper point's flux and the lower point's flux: 54.2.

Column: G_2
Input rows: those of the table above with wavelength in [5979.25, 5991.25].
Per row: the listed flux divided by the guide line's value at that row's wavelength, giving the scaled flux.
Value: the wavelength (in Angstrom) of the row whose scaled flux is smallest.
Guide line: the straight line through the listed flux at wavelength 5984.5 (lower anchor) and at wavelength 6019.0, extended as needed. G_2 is 5989.0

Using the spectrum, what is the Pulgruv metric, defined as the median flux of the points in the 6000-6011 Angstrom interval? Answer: 27.8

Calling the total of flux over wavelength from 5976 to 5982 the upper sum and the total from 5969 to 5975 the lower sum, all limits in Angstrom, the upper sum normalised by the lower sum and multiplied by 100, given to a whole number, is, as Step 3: 85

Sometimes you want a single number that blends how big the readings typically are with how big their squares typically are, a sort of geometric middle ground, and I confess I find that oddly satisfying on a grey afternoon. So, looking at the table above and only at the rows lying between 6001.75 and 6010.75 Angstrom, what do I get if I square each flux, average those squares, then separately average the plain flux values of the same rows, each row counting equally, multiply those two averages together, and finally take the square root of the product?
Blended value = 141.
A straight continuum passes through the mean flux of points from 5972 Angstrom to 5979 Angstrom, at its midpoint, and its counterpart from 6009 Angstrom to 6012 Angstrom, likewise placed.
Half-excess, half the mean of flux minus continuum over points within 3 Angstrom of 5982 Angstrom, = -0.79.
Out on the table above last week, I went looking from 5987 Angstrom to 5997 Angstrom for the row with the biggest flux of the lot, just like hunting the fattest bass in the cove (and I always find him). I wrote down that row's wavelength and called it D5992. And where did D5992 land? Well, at 5987.5 Angstrom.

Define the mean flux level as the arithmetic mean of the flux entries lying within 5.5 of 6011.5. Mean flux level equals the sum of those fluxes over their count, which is 27.5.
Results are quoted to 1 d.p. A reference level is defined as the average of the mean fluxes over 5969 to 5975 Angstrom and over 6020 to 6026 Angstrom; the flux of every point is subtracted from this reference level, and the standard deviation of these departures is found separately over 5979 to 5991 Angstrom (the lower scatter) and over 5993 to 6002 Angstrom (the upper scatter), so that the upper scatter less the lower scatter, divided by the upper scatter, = 0.2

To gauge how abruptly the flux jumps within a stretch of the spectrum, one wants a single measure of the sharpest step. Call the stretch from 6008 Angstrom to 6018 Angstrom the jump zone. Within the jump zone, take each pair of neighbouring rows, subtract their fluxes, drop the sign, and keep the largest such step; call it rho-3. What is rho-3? 1.70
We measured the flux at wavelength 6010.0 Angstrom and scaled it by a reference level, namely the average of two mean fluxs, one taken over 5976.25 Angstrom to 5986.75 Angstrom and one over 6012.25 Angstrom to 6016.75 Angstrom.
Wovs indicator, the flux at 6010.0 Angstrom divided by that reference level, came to 1.06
